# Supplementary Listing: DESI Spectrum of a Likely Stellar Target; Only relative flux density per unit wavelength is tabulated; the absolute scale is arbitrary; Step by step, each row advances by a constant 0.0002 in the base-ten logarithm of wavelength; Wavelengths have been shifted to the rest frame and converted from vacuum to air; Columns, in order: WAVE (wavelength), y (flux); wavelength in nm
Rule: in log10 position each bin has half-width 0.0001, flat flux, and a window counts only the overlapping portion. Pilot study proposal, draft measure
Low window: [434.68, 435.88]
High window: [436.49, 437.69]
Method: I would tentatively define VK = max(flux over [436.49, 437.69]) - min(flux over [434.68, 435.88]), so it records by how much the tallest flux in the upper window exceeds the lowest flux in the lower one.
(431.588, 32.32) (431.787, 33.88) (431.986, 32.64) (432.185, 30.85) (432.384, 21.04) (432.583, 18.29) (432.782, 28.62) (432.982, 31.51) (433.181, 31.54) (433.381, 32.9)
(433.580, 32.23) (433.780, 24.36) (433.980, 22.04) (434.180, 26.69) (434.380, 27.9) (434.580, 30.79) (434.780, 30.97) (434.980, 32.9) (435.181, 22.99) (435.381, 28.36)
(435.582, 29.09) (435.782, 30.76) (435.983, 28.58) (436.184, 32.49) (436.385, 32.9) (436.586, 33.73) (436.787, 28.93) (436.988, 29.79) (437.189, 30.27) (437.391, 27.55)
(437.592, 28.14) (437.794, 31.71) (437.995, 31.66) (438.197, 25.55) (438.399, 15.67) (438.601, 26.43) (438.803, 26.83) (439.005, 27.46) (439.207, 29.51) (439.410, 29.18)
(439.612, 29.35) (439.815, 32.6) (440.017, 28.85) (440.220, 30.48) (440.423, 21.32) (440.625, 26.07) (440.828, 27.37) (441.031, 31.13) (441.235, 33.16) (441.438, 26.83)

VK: 10.7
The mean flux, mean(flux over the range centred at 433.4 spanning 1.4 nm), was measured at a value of 29.0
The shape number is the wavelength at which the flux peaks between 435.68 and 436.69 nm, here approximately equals 436.586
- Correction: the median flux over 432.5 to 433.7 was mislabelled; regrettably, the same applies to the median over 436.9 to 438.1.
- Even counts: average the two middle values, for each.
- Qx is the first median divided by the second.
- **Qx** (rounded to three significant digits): 1.05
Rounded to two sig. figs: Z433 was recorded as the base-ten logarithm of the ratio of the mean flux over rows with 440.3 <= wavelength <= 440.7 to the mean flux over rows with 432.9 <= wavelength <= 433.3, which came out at -0.12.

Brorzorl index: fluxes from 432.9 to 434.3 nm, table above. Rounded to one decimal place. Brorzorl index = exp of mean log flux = 28.5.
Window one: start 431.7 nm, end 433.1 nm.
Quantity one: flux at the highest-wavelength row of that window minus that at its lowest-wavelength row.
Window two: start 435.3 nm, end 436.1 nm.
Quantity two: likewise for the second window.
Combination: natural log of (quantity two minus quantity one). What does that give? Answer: 1.0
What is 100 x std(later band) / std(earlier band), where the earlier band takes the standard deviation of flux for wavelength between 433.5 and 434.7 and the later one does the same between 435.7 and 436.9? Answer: 56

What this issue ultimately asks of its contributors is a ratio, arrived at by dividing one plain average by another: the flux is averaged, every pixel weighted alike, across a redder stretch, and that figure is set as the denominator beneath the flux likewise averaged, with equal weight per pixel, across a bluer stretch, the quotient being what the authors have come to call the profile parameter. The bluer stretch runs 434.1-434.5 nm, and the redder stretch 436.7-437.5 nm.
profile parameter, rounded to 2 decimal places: 0.94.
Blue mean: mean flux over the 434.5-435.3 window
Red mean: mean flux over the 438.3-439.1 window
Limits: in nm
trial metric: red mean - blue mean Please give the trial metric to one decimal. -5.3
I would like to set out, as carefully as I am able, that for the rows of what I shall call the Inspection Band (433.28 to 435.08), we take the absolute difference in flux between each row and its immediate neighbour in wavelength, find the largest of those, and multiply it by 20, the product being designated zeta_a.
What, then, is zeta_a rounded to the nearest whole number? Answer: 157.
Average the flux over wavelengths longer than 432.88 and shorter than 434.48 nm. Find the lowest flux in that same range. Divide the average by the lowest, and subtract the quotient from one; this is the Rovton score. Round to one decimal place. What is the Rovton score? -0.3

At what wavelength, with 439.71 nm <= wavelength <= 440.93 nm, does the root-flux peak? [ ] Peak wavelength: 439.815 nm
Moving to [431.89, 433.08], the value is 431.986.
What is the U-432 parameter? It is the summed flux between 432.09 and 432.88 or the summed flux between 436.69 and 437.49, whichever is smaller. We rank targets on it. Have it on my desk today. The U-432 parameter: 99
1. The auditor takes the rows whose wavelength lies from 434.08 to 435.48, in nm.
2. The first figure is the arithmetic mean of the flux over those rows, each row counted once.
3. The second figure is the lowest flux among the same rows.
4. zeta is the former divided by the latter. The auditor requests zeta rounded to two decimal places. 1.25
